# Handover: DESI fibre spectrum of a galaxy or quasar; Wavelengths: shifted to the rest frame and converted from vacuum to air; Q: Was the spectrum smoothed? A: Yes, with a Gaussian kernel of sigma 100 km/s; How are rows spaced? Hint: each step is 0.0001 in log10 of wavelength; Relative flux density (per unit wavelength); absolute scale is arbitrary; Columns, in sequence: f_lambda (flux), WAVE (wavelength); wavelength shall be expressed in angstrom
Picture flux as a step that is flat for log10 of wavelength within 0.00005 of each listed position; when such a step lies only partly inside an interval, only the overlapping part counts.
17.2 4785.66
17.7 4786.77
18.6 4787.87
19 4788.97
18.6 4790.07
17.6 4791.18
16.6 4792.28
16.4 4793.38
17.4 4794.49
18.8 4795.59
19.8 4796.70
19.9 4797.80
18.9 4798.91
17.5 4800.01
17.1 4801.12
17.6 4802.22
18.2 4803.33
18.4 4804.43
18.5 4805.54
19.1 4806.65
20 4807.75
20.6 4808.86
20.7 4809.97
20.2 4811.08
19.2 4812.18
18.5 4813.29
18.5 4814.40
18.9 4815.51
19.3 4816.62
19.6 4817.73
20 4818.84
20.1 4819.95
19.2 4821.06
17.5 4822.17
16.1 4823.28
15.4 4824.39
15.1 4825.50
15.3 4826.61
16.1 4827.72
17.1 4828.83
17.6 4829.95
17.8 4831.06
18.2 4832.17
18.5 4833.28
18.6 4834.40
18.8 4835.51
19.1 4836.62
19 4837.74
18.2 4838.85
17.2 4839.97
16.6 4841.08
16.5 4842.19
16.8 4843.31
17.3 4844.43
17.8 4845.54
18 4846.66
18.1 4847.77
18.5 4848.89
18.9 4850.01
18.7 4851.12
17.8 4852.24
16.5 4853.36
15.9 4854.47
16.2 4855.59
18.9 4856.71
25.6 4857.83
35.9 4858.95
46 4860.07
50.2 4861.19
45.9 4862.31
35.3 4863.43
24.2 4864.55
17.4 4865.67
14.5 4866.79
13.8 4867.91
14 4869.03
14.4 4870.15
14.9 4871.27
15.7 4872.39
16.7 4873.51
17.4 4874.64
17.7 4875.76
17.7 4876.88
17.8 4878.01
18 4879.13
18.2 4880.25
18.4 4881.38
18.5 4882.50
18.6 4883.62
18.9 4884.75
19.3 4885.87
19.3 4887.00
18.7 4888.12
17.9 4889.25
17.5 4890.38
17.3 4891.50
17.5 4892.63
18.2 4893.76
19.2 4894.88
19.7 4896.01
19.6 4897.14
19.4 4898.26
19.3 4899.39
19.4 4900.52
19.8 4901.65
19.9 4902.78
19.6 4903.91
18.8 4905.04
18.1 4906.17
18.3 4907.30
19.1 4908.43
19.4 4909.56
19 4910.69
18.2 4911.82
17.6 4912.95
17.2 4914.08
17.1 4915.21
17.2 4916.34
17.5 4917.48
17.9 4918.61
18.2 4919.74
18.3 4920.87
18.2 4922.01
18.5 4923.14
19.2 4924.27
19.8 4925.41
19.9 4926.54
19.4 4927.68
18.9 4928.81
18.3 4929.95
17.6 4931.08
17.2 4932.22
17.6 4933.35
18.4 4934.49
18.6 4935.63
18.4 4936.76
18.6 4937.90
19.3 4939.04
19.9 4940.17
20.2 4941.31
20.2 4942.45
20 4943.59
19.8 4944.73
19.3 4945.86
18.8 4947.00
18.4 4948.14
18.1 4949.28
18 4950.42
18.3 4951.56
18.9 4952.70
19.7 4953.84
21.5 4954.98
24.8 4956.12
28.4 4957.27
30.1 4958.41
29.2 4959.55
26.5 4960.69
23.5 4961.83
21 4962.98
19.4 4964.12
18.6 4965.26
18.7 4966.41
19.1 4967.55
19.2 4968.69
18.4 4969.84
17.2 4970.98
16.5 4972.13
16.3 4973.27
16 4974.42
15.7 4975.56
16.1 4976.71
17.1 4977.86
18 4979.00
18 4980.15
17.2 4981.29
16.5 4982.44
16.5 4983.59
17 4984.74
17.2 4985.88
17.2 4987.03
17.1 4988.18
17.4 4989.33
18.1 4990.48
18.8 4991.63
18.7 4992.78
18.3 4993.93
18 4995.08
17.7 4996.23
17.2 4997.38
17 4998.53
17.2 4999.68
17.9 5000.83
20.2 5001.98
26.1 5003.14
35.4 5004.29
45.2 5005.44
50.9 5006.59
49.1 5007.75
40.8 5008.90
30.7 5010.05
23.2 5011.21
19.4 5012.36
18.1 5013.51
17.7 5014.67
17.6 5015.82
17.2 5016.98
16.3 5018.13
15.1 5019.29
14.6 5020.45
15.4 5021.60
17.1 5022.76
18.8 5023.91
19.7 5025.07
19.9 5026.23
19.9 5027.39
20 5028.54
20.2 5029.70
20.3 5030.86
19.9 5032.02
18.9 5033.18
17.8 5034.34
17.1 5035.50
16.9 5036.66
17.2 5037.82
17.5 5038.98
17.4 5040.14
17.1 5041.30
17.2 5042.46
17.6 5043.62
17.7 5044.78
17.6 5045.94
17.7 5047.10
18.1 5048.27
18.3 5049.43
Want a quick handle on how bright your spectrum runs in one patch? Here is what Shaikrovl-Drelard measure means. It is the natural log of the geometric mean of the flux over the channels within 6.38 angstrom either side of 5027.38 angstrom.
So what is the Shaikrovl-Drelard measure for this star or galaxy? 2.95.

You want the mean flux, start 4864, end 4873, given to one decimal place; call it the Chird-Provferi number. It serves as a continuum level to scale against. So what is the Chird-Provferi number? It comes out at 16.1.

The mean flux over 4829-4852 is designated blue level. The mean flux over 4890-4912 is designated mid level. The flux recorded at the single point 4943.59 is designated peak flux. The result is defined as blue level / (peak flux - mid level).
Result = 16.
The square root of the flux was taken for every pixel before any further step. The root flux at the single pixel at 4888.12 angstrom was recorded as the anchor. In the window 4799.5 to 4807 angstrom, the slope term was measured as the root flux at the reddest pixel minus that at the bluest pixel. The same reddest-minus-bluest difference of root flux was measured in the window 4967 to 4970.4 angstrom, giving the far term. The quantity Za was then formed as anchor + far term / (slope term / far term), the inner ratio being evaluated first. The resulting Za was 4.36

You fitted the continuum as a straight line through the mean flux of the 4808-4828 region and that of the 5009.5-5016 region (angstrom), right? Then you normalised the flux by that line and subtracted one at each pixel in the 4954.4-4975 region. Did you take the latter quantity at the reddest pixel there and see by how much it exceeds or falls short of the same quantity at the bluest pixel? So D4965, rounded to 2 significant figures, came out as -0.28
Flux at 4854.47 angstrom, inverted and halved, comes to 0.0314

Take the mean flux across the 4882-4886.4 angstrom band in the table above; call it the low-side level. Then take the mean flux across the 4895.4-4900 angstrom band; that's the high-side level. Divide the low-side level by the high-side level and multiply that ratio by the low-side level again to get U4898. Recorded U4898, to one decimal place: 18.2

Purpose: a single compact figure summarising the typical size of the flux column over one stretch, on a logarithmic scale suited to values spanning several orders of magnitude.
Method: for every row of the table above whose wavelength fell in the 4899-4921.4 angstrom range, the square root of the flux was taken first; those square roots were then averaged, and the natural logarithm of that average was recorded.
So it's 1.46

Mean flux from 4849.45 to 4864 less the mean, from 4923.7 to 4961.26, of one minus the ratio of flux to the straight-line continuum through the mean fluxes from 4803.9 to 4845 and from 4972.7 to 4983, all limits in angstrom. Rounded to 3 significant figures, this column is 28.0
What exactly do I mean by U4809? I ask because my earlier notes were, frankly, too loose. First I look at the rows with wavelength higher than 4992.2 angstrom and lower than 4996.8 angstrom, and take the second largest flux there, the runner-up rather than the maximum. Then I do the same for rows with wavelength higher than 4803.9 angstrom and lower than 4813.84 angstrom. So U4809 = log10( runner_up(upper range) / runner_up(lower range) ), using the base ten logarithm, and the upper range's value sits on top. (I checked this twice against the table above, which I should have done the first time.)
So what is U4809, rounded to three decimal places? -0.051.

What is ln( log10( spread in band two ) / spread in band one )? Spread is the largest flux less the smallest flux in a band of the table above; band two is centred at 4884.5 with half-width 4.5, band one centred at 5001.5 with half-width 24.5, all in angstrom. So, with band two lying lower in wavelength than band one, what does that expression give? -6.8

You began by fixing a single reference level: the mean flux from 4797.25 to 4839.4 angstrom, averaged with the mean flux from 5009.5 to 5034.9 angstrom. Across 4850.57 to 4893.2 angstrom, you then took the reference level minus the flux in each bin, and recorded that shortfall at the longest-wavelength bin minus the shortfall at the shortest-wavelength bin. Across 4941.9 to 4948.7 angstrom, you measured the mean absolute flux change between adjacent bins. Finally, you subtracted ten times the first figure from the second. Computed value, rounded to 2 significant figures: -12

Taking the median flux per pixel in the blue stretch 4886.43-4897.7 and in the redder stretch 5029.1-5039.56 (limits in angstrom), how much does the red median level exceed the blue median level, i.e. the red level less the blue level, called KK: -0.65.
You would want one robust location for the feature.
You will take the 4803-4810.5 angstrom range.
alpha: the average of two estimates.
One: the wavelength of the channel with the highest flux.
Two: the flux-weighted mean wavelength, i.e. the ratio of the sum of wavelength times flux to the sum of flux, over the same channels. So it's 4808.4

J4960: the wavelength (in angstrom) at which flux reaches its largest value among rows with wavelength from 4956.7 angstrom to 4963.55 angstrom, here 4958.41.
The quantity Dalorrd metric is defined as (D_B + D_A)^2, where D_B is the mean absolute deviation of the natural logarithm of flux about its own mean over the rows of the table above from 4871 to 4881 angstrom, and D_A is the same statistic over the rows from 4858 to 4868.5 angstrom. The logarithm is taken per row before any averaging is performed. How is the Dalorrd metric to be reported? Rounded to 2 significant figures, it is 0.25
